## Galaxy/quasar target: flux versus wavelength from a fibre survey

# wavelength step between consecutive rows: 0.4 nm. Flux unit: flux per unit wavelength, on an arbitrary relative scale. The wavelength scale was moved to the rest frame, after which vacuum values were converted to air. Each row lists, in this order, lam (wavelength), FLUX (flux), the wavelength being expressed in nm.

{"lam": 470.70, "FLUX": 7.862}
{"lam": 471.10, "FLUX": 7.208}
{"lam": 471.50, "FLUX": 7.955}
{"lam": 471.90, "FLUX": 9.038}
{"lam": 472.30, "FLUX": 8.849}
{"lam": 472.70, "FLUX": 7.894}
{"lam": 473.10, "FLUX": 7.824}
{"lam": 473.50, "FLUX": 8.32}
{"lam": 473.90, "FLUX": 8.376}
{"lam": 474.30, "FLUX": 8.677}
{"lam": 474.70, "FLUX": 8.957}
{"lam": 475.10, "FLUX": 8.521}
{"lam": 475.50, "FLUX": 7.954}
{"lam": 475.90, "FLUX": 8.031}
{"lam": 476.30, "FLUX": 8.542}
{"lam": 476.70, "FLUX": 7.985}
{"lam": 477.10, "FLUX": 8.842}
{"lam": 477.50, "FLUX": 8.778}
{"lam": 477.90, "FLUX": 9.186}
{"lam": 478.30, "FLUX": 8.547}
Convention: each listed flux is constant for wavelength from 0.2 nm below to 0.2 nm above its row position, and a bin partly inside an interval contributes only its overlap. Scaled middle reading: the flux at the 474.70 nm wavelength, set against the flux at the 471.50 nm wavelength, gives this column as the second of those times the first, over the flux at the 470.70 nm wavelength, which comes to 9.1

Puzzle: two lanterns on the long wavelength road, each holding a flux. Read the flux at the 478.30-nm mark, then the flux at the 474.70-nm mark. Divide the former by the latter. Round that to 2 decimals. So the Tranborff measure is 0.95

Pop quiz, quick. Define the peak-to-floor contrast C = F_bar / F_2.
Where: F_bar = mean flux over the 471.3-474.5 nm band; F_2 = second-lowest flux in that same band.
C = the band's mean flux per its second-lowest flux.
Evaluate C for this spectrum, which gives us 1.06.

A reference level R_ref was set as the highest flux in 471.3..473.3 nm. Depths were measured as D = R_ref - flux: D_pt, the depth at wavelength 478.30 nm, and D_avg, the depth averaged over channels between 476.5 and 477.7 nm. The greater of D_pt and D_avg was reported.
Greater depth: 0.50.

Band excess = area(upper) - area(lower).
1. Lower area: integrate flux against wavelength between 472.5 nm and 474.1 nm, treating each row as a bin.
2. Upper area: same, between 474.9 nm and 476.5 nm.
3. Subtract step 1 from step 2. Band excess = 0.3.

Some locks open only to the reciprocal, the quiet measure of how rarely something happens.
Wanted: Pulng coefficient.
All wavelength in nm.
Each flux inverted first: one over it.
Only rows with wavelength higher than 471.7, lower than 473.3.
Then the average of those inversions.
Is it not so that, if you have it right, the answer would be 0.120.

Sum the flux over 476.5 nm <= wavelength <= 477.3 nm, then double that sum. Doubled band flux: 33.7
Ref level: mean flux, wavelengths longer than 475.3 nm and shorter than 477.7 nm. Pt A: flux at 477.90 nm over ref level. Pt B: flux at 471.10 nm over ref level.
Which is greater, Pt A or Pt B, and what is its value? 1.10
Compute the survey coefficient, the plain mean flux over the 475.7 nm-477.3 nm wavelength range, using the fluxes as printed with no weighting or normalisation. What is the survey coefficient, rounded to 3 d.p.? 8.350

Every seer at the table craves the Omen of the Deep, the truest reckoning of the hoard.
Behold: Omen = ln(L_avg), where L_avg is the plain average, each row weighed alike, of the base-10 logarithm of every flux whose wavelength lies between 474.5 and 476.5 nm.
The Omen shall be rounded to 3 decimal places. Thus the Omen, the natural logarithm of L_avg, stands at -0.079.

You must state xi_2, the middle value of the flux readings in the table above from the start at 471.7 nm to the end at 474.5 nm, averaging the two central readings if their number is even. 8.4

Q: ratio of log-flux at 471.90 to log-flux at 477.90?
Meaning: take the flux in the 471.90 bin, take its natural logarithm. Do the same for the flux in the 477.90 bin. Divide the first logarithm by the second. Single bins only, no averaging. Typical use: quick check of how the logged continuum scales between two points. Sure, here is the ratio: 0.993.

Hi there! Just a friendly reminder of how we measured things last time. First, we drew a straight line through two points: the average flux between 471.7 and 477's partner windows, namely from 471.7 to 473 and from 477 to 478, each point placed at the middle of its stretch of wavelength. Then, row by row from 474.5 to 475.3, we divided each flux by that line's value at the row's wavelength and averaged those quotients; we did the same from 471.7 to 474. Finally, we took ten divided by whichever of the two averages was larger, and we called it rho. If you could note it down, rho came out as 10.0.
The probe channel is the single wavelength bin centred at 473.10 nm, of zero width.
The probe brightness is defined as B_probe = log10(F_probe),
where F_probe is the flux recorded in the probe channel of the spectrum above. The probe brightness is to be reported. 0.89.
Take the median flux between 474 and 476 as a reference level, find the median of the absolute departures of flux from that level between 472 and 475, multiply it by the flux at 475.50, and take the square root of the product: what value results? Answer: 1.62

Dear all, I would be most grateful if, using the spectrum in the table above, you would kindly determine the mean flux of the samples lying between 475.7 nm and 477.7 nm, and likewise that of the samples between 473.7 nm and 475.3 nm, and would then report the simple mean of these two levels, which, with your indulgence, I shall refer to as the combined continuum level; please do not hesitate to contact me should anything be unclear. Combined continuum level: 8.53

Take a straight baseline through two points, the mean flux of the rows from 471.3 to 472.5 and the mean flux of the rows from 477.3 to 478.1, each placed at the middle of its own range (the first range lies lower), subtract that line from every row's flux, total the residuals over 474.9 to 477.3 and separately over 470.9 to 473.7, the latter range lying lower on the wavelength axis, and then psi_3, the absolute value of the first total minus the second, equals 0.0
